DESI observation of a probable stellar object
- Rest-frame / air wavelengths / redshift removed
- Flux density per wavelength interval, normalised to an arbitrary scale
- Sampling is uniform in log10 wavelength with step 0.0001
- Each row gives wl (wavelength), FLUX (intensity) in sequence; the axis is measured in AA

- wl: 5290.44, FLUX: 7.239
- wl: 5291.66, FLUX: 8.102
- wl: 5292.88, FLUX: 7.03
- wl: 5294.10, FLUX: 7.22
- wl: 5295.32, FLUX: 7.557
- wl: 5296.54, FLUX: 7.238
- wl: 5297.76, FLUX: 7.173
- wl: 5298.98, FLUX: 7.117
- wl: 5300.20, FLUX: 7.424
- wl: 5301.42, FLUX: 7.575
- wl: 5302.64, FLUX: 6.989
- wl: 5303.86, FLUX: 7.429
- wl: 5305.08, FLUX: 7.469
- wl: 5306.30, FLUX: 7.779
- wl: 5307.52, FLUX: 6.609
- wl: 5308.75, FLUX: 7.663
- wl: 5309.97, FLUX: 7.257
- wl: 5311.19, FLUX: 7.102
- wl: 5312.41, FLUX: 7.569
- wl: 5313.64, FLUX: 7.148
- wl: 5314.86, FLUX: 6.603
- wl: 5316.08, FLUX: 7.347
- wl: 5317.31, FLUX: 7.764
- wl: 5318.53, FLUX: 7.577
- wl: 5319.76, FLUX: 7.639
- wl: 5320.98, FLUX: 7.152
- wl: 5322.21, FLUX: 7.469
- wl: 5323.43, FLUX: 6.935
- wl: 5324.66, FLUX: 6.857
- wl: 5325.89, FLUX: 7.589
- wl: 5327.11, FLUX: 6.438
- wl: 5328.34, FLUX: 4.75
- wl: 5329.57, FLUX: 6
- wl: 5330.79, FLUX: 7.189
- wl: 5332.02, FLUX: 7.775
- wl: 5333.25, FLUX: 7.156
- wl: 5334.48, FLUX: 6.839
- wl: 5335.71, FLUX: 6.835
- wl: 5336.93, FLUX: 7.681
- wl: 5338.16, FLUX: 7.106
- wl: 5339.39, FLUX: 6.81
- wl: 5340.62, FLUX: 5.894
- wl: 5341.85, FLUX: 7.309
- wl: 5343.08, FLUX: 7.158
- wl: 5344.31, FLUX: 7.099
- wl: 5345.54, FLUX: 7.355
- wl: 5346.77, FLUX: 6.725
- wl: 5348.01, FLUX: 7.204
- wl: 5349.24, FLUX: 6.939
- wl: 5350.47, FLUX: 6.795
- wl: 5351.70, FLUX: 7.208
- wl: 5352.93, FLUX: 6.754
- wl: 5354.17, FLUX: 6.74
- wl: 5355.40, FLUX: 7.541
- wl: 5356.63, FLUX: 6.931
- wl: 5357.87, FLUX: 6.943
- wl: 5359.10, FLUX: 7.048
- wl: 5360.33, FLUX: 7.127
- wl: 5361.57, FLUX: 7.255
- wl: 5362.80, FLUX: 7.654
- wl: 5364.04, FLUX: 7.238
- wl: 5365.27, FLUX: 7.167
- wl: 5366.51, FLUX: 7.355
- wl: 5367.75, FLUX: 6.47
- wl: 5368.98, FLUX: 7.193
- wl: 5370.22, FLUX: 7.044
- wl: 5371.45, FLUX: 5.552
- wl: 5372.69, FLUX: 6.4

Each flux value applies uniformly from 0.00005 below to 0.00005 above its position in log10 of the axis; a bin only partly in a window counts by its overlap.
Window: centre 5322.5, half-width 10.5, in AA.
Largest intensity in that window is 7.775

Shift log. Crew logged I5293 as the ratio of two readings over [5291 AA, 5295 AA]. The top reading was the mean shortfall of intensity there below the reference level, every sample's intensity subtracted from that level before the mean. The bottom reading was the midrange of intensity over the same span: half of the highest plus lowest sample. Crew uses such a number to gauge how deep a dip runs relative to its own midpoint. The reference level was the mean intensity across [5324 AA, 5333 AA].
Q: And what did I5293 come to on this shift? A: -0.10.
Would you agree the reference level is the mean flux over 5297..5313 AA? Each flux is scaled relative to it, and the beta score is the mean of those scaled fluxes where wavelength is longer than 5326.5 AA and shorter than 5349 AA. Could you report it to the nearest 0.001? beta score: 0.936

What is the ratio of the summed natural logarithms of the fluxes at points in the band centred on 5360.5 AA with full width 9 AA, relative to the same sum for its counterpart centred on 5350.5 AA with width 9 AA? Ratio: 1.02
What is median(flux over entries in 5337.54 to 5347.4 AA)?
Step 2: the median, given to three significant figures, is 7.10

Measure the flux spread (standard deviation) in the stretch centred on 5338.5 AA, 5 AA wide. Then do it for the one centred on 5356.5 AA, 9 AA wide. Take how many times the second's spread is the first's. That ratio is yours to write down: 0.4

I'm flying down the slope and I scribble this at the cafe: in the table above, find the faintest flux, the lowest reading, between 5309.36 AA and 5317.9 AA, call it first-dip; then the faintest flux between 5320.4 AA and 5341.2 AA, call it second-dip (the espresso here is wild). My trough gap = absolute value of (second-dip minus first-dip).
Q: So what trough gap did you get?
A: 1.9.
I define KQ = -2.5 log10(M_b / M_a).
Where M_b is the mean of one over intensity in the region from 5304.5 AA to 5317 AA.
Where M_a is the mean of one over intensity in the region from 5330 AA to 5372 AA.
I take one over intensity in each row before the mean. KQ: 0.04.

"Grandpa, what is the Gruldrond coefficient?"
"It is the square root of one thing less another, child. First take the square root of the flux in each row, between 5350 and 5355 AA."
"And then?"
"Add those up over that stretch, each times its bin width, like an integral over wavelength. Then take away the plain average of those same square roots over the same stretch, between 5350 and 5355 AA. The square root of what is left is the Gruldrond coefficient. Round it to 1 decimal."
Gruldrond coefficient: 3.2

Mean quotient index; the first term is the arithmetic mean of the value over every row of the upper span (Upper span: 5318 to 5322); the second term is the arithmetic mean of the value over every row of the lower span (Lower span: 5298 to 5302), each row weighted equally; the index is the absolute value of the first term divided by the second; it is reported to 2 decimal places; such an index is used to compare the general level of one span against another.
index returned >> 1.01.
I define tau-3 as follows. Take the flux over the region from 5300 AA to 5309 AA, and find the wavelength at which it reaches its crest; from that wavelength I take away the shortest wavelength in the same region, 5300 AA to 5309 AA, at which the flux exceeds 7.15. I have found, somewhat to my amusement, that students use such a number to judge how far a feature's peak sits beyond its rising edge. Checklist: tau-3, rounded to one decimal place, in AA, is 6.1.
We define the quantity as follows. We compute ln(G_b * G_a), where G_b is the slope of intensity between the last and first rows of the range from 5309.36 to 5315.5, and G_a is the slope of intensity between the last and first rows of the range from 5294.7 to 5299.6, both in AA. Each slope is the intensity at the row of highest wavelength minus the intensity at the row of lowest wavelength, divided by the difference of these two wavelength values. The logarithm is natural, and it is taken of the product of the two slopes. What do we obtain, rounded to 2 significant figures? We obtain -4.1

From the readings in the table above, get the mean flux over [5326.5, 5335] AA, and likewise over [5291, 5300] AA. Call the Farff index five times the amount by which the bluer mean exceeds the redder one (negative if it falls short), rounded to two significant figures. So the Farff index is 3.8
